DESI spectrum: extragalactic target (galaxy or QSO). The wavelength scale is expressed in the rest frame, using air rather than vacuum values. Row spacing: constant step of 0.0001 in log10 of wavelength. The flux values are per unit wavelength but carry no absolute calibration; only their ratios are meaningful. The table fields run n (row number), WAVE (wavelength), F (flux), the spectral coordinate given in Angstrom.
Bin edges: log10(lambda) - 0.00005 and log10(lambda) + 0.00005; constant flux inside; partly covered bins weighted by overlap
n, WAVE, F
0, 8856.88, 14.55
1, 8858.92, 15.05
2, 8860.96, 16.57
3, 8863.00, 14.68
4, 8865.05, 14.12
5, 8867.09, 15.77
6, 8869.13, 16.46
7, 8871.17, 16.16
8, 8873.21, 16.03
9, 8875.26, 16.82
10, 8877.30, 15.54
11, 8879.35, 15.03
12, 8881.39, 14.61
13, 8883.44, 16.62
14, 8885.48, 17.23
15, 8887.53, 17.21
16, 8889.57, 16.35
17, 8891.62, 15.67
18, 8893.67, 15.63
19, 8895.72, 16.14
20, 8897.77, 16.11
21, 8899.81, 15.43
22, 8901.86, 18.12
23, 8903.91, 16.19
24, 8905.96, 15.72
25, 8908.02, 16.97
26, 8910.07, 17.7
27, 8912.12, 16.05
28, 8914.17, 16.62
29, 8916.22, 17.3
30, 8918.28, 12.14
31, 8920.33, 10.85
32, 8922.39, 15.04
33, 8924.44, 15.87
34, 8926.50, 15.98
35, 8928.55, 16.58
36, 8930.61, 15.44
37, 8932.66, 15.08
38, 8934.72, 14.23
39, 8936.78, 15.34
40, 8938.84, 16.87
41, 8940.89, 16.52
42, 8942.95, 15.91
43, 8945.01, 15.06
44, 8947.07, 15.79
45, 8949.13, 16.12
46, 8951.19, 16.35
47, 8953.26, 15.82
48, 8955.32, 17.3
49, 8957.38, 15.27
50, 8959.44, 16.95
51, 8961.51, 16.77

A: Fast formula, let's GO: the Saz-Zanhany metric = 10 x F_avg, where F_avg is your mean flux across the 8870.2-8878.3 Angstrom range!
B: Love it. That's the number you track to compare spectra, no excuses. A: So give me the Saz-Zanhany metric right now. 161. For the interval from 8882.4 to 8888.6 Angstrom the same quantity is 170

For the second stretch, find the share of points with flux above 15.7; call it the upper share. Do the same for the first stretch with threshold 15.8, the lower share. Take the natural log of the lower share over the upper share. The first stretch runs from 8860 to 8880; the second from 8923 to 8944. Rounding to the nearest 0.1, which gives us -0.2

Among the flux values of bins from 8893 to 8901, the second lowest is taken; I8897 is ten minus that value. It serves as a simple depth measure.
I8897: -5.6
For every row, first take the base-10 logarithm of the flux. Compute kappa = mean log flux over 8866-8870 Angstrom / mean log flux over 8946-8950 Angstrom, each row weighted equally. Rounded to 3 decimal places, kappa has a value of 1.004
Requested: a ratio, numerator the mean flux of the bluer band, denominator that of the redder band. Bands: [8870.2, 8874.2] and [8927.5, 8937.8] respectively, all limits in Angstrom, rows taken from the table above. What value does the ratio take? 1.05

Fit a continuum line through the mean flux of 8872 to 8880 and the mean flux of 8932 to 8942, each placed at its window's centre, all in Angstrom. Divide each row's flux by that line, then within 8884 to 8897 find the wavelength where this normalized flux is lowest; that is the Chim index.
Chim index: 8893.67 Angstrom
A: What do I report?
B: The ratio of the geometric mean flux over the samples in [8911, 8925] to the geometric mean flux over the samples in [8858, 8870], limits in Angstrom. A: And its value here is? 0.95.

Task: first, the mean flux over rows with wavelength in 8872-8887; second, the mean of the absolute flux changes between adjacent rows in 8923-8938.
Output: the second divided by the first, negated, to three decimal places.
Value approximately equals -0.043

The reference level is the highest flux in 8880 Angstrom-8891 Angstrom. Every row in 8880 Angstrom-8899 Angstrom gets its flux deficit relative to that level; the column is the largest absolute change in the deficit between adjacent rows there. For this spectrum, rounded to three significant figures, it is 2.01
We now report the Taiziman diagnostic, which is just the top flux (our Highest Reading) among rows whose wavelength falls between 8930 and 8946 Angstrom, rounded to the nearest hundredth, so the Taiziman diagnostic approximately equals 16.87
